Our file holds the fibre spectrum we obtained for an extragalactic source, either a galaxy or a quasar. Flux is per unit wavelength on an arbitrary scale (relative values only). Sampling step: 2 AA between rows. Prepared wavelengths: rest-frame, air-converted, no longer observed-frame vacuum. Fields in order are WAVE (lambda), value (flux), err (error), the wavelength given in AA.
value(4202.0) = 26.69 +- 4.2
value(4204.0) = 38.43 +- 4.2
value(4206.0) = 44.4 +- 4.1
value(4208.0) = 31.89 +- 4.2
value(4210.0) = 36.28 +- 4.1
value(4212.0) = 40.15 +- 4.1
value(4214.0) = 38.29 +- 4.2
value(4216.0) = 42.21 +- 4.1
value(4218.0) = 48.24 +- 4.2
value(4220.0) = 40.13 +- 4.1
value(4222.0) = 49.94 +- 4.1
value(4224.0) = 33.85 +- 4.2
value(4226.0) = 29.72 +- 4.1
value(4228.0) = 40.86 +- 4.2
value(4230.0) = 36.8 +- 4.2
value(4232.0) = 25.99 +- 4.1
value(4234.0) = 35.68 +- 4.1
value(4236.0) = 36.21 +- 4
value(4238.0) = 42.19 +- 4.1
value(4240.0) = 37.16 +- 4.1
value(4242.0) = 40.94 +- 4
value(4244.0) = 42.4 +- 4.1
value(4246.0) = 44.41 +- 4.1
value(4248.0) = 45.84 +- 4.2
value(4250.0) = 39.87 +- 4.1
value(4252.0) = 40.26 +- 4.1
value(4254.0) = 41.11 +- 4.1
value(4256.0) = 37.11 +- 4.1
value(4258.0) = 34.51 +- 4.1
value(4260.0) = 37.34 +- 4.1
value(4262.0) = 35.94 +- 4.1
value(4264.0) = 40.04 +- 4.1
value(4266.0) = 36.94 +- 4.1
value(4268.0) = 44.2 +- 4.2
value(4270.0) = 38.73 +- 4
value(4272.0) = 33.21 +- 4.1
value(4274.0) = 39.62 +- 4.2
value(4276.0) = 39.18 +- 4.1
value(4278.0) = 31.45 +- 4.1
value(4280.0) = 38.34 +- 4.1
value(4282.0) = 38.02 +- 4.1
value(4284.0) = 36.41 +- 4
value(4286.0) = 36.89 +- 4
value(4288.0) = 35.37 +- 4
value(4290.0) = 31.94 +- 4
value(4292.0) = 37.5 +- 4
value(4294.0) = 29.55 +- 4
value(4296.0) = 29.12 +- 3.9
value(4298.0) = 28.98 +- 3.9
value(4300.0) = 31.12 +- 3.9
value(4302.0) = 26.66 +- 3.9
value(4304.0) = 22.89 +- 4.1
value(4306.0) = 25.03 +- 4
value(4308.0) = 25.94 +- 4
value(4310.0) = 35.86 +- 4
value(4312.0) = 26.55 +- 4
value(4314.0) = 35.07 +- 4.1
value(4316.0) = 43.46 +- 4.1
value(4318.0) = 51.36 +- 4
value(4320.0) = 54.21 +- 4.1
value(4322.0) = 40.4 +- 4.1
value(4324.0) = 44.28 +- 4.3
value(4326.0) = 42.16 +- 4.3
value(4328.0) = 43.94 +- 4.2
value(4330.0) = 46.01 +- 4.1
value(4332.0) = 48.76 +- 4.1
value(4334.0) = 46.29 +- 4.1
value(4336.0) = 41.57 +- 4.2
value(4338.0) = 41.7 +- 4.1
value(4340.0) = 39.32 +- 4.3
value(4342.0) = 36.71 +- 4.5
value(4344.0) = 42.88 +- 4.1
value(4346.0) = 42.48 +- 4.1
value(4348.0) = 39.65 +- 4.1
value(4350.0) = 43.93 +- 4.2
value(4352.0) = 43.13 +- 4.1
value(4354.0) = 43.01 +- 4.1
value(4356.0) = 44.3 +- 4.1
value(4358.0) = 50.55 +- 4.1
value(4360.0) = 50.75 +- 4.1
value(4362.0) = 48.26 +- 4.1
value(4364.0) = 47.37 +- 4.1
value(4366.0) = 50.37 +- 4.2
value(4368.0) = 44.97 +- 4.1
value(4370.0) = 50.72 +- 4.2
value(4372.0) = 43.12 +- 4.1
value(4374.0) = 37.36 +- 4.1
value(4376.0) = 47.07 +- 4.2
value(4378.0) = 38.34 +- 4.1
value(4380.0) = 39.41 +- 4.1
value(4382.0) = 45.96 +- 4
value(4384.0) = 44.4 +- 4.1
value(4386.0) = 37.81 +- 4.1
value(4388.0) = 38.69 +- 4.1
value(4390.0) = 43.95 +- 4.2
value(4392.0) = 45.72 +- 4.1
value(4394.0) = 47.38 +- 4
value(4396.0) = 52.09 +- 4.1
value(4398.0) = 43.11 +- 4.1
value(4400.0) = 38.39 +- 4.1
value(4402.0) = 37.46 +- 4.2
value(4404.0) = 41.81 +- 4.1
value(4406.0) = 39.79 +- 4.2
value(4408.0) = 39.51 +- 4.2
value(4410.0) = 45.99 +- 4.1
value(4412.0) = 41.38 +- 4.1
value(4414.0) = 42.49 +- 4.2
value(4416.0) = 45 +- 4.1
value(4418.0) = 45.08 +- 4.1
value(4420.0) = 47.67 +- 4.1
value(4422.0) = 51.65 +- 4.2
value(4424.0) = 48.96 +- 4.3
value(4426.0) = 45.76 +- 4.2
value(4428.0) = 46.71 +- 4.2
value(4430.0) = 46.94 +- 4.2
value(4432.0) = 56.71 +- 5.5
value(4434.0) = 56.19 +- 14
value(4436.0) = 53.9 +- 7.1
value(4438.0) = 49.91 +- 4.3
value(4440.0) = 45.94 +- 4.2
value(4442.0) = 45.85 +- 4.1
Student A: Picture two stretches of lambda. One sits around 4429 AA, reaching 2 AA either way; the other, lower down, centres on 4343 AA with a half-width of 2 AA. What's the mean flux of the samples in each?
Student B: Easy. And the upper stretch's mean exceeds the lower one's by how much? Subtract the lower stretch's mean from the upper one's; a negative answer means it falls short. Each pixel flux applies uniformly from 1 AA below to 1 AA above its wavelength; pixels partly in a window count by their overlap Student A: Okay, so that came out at 7.0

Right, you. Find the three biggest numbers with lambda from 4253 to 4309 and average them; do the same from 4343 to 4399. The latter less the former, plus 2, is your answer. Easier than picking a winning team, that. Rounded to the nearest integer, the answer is 11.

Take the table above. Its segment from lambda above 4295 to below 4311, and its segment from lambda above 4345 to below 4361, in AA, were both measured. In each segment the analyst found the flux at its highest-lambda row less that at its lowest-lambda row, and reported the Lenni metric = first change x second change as 56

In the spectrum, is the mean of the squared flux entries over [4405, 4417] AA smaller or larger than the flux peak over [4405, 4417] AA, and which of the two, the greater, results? 1800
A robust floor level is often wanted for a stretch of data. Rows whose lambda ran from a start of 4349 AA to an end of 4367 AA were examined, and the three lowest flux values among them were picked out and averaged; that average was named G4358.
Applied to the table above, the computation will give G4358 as 43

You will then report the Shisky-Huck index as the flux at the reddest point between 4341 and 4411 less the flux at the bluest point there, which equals 9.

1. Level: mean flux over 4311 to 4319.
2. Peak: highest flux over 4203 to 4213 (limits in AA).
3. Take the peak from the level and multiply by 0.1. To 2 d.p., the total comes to -0.53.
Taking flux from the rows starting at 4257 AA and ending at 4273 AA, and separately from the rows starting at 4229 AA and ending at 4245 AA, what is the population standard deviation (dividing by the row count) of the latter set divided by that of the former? 1.5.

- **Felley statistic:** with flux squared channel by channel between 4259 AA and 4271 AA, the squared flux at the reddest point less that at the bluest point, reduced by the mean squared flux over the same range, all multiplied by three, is -4236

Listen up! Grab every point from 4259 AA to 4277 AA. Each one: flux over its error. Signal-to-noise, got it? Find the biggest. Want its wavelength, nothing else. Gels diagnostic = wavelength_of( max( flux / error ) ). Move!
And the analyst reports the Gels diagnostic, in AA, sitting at 4268.0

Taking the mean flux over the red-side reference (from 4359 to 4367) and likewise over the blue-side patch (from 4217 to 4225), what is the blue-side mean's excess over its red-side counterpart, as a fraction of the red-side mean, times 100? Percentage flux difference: -12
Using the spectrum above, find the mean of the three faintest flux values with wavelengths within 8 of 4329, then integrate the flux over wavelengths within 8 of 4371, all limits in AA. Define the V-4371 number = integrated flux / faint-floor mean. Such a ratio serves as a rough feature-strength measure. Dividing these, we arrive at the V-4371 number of 17.4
